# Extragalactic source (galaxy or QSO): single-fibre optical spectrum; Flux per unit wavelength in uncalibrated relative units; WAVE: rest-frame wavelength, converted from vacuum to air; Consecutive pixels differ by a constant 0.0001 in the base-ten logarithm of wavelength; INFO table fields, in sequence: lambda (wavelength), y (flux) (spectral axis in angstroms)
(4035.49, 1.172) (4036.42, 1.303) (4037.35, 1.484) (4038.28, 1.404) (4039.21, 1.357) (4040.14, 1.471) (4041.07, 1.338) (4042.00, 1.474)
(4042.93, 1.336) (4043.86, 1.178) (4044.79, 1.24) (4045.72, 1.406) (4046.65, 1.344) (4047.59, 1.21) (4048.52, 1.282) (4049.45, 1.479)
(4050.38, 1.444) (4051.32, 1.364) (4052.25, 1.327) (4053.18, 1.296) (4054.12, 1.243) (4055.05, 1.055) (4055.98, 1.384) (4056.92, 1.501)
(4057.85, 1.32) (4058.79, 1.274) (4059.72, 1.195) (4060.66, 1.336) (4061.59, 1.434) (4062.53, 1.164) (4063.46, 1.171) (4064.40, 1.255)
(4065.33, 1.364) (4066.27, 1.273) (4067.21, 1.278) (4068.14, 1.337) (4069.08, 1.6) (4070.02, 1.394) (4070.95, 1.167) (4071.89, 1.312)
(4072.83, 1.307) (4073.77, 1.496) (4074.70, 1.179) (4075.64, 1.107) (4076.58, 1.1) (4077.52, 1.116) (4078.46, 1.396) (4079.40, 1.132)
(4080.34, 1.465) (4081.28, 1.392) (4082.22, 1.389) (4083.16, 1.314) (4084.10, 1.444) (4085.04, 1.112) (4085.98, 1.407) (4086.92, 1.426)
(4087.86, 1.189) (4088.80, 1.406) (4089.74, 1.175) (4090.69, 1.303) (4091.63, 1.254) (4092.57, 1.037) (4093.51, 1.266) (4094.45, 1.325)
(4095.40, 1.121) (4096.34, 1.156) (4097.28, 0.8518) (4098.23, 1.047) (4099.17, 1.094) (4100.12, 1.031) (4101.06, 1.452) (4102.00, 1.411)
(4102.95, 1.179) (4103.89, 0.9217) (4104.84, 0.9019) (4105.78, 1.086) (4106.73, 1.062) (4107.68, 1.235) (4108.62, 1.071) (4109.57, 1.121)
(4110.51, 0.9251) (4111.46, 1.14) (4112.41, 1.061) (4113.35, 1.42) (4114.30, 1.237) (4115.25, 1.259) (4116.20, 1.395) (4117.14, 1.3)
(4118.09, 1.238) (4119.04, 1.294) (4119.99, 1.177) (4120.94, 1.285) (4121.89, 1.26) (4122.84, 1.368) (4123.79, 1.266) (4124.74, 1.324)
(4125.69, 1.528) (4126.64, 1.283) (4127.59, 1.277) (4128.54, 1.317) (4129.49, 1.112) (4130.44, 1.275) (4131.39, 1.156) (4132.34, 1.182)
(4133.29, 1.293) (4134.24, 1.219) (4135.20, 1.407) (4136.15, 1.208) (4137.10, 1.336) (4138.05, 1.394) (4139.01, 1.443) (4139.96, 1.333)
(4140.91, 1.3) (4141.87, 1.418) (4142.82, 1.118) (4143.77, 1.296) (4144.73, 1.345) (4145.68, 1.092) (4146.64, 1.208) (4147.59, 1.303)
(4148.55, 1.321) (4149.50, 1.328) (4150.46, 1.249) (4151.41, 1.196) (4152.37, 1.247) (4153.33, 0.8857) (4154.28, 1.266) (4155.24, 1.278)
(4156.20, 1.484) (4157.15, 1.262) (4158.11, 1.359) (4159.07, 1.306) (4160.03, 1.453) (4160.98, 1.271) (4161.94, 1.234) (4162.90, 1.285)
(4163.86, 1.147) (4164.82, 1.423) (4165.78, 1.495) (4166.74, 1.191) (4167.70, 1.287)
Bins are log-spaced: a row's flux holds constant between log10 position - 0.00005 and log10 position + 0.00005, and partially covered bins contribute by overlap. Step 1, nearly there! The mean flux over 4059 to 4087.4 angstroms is 1.30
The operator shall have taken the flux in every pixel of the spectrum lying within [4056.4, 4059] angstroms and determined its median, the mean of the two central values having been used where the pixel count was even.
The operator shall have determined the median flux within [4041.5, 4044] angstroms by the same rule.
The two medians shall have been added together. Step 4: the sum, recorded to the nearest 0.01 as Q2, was 2.66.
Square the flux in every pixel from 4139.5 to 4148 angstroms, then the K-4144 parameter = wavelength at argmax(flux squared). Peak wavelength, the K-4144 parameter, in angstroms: 4141.87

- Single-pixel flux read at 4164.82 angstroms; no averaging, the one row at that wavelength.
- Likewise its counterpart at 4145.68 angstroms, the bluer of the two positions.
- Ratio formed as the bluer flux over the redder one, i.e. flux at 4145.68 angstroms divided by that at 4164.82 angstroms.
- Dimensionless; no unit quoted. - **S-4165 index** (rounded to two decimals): 0.77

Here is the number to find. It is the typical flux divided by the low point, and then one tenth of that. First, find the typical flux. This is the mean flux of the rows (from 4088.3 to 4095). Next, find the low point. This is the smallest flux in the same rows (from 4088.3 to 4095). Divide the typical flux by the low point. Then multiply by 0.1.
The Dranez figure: 0.121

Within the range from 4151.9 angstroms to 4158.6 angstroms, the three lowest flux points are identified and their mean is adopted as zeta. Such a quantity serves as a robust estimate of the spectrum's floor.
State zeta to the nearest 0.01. 1.13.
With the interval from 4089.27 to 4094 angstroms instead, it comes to 1.16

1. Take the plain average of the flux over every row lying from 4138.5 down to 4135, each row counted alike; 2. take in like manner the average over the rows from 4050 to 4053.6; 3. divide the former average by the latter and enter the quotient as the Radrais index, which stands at 0.98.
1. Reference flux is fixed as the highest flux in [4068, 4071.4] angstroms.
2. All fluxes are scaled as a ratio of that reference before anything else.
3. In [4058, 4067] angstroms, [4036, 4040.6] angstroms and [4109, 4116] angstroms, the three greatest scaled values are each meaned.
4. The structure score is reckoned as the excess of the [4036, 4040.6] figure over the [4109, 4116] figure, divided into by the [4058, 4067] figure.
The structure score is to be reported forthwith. 0.11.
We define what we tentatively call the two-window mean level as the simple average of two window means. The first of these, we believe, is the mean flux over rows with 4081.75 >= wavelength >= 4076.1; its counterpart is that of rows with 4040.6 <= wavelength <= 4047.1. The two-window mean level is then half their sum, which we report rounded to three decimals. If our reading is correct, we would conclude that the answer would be 1.299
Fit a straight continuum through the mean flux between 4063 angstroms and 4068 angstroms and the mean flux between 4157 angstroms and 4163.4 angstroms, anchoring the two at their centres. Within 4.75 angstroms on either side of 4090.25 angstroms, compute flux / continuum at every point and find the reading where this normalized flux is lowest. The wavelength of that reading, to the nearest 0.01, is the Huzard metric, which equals 4092.57 angstroms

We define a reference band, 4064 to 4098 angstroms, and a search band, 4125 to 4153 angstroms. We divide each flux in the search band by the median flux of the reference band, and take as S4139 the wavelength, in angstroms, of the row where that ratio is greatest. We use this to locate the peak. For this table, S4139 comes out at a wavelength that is 4125.69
